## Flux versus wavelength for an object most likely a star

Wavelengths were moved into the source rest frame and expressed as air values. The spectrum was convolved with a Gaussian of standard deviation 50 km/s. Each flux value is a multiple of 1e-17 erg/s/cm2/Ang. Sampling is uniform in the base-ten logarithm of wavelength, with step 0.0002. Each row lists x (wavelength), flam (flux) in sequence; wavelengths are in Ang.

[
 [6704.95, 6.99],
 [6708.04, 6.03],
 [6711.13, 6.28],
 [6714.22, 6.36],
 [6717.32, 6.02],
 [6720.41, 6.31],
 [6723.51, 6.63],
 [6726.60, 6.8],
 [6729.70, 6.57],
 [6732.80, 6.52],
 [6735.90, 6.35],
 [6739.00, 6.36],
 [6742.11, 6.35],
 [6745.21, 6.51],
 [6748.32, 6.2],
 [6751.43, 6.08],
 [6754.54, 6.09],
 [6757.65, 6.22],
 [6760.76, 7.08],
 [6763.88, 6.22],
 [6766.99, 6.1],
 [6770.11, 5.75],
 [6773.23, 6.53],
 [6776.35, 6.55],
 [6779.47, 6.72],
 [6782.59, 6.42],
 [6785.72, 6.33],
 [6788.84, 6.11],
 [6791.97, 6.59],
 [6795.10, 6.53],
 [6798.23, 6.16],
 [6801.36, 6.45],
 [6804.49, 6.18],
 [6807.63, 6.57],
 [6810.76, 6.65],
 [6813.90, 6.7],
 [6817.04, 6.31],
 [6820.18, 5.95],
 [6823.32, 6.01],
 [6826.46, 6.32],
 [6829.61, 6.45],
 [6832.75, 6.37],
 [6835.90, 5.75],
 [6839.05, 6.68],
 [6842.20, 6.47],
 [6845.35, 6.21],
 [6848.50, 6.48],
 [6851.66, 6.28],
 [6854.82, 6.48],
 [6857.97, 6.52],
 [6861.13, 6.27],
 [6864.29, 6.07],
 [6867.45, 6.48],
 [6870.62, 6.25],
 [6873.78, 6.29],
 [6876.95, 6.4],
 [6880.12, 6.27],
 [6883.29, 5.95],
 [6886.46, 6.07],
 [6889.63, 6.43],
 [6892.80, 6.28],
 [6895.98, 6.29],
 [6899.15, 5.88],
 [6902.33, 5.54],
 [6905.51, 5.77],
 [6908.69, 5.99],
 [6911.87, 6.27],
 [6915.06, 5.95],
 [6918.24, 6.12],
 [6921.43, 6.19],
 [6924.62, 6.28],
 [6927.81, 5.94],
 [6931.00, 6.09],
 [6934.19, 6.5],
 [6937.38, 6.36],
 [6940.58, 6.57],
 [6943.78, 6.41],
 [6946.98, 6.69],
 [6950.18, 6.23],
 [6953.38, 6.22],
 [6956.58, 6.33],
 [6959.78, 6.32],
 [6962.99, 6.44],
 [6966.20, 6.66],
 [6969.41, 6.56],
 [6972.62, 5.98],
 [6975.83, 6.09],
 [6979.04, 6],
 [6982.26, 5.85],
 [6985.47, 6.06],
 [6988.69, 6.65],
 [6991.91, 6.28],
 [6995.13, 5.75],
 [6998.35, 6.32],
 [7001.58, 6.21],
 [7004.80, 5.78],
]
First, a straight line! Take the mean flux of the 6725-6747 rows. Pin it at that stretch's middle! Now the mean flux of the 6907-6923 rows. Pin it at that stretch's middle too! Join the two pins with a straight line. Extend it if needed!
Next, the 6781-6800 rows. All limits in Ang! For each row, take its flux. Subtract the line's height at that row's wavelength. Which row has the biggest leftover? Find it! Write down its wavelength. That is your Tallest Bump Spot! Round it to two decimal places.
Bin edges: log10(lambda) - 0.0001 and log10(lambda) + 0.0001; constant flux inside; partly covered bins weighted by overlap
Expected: 6791.97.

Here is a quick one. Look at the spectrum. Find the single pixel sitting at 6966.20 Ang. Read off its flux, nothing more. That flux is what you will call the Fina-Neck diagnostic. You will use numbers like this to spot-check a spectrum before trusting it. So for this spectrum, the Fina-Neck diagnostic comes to 6.66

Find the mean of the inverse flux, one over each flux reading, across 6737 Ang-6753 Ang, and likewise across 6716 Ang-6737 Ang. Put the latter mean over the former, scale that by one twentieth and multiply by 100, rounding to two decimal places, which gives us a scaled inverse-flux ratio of 4.88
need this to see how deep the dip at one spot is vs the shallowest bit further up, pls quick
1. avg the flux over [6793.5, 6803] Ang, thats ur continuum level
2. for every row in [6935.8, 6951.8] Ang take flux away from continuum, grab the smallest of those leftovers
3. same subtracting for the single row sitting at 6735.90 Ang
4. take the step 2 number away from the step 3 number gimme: 0.34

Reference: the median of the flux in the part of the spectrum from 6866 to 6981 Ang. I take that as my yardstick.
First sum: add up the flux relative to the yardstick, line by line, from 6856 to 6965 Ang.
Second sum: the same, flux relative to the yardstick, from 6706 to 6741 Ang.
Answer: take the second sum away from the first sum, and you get 23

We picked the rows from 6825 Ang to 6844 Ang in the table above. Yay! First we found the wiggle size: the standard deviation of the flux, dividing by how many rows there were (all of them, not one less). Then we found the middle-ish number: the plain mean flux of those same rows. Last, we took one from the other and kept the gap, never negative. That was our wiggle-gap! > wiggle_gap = 6.05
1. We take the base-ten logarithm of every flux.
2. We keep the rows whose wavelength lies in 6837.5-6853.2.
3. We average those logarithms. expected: 0.808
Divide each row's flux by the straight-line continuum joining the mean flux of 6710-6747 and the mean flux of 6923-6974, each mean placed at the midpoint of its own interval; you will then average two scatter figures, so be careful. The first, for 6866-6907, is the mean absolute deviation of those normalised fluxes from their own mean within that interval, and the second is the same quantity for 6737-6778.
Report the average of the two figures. 0.036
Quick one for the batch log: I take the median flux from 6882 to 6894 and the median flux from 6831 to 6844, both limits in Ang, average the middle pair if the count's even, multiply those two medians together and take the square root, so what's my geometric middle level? 6.30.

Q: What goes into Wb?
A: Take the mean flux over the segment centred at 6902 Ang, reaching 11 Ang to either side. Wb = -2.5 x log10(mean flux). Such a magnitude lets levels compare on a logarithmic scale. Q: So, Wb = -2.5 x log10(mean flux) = -1.95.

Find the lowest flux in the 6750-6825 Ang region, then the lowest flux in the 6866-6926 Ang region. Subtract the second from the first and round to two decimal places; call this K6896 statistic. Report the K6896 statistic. 0.21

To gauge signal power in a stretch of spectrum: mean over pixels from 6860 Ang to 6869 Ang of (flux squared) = 39.4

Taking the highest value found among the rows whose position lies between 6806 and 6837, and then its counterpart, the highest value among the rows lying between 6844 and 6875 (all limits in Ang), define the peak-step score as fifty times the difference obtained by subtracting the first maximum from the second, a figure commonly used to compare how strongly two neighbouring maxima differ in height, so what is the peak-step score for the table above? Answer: -9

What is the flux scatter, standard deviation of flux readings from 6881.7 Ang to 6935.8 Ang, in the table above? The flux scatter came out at 0.24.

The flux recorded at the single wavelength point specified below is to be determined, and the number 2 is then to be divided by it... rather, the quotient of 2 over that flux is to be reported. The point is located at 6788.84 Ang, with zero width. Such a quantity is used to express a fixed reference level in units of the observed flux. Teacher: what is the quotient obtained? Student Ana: 0.327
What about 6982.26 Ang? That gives 0.342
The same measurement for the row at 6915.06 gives 0.336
